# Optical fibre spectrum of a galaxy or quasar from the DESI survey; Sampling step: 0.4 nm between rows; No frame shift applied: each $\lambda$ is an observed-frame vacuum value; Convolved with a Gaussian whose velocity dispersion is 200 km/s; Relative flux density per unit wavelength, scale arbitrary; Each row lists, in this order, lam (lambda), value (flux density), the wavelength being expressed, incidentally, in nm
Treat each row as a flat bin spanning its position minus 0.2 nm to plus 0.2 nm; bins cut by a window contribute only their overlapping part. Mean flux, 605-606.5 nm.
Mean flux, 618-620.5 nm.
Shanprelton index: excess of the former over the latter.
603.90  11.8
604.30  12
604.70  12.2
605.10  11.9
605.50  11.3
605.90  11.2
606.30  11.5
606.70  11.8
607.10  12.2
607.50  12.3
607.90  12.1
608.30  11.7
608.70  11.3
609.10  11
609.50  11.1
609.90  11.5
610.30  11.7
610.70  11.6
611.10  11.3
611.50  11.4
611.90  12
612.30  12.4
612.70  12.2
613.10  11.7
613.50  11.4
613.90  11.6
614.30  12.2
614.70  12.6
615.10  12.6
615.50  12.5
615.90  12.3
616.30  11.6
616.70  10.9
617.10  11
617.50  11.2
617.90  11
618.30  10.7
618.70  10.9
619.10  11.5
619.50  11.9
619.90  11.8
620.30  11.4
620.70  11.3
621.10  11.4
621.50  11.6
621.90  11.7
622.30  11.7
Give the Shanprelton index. 0.1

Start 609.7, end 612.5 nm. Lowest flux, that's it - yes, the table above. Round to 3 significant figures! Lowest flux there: 11.3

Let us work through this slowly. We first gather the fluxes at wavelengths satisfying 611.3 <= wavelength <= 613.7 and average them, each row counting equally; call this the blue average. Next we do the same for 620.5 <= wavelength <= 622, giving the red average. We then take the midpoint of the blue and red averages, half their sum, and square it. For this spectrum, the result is 136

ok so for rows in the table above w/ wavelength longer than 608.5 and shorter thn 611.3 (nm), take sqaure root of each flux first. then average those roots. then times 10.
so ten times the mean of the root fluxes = 33.7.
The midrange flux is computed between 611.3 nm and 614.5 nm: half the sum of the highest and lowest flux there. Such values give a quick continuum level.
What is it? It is 11.9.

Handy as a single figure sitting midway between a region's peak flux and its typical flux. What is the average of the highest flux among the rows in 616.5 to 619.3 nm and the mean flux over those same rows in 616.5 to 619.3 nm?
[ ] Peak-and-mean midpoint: 11.3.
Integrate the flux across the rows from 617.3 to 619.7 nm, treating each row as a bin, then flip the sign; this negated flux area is -26.9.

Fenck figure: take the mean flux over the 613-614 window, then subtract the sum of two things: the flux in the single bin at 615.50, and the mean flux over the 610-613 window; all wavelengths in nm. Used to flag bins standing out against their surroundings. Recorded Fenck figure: -12.7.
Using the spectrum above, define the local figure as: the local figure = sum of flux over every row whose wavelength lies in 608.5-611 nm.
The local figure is 68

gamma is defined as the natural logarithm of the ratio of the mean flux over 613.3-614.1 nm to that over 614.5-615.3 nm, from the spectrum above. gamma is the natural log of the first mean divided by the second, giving -0.09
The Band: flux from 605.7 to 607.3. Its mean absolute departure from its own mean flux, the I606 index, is 0.325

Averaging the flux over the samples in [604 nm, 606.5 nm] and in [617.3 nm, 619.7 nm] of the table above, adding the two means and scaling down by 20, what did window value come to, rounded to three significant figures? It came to 1.14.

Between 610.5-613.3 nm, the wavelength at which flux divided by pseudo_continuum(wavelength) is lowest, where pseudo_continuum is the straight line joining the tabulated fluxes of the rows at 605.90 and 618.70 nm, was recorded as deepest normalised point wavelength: 611.10 nm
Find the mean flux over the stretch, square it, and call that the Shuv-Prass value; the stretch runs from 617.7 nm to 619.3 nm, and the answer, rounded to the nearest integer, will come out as 122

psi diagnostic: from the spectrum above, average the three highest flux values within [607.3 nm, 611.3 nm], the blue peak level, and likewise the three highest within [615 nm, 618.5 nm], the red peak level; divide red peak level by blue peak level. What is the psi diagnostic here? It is 1.04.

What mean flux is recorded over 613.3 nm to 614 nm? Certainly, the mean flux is 11.5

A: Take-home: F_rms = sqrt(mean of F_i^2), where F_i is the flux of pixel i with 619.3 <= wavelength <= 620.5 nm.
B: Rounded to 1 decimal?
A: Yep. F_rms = 11.7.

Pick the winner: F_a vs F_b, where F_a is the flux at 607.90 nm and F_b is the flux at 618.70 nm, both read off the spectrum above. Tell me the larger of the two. 12.1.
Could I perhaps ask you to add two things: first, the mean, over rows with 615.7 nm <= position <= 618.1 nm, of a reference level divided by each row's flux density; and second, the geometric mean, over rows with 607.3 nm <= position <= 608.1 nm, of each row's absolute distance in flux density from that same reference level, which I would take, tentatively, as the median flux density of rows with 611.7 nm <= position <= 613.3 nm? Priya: 1.07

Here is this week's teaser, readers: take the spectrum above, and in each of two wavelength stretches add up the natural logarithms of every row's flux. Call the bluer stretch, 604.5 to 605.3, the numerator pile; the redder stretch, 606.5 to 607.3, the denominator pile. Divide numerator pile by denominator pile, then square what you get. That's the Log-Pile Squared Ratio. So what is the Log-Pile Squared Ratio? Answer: 1.00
